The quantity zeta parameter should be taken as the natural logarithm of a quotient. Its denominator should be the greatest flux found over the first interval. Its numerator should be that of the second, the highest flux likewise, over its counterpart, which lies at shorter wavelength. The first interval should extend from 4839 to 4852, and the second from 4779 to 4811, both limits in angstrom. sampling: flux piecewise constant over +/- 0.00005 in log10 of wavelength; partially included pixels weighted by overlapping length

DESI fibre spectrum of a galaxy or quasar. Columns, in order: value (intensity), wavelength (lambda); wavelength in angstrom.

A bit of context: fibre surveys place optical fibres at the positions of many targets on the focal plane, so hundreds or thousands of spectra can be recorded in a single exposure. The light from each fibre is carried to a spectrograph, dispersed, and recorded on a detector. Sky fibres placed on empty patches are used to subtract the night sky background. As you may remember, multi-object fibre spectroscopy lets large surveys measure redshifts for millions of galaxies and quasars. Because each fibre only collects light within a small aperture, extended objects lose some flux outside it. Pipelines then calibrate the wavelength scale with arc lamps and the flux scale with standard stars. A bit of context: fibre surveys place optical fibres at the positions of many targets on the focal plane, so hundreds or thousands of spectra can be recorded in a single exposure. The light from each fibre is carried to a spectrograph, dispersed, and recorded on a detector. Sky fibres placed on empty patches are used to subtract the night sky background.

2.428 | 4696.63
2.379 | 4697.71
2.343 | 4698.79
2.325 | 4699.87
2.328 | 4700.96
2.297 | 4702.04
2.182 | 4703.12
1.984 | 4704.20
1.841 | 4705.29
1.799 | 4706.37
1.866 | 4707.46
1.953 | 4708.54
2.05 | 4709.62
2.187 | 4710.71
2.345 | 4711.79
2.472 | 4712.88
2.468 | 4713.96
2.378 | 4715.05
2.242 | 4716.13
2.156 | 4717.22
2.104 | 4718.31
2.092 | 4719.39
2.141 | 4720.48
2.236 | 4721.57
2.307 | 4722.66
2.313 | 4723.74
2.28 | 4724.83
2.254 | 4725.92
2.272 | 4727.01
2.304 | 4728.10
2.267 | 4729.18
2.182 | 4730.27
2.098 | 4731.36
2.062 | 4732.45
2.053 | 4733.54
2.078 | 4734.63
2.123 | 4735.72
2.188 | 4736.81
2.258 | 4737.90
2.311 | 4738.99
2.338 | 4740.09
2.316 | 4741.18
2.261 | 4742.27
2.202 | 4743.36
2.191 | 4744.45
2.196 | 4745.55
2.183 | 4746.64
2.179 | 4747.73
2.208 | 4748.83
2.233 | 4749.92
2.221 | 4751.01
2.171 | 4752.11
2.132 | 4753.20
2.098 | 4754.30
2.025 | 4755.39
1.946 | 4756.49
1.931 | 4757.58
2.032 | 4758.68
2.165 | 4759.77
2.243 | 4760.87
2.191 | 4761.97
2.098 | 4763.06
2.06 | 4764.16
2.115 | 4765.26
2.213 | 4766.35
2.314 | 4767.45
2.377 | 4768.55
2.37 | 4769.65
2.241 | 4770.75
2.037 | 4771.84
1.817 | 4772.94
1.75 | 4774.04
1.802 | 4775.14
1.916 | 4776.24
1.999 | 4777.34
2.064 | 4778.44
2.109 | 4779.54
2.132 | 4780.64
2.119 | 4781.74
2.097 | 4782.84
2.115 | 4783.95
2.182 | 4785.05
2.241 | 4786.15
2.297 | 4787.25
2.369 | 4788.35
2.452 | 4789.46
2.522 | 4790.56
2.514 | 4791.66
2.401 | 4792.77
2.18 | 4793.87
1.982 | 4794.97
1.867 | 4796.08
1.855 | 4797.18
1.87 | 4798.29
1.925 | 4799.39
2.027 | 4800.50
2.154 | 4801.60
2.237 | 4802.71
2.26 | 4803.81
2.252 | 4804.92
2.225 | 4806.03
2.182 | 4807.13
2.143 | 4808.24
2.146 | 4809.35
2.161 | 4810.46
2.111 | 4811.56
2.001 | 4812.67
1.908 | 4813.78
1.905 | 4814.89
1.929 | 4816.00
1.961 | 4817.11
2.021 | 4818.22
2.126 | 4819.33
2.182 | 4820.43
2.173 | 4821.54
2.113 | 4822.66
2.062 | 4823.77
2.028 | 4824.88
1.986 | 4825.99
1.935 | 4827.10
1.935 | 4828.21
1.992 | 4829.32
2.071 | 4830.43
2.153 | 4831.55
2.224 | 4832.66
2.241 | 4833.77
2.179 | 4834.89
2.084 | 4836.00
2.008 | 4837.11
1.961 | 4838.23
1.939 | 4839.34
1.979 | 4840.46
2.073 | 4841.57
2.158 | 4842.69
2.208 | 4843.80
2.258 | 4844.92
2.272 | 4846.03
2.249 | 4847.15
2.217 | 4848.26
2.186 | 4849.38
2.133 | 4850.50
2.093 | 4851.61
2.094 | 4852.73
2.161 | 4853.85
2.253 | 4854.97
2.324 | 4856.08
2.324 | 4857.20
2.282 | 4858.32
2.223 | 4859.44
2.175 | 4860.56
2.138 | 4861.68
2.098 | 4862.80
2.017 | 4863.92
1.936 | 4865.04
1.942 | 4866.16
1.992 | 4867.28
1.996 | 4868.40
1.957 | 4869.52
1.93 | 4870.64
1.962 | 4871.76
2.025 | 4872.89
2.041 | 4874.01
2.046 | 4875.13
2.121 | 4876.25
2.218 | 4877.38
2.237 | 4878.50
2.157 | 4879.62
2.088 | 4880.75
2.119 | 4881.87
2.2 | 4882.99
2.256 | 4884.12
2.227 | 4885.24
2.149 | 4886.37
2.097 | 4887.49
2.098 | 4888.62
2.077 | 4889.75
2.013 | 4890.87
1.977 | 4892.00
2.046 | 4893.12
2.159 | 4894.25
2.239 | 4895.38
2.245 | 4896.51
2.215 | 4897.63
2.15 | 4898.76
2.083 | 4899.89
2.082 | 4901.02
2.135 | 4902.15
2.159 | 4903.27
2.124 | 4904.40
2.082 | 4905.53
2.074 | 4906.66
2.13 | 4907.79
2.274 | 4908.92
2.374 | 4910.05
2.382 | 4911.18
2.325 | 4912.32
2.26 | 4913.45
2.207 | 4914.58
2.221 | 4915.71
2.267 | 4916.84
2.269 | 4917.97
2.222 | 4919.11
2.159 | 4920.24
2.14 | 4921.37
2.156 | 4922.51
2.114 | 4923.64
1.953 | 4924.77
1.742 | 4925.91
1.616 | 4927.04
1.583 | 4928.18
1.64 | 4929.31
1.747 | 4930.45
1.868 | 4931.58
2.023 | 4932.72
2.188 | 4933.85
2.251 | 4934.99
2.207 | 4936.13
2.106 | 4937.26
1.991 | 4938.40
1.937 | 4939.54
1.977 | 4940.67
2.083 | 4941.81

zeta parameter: 0.10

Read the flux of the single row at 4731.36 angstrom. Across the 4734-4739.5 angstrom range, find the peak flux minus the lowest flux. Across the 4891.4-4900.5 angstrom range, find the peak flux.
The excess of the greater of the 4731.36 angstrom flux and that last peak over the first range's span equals 2.01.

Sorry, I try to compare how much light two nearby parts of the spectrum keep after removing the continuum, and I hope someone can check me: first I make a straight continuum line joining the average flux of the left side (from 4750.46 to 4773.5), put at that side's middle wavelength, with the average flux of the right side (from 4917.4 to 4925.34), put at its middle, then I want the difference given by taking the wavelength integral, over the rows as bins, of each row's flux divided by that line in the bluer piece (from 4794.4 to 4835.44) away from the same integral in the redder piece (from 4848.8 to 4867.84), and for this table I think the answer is -21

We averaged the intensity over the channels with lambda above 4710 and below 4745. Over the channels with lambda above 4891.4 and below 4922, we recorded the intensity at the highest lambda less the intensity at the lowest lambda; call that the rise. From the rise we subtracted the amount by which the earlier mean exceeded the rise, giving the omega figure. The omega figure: -1.91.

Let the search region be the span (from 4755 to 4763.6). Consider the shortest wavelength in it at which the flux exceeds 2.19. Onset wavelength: 4760.87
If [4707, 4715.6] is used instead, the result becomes 4711.79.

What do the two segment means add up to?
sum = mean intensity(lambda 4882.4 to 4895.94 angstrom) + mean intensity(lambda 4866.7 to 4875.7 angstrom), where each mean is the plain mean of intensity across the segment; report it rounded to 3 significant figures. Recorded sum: 4.12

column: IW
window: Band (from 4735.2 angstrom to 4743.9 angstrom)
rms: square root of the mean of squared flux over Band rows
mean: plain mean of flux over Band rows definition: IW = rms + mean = 4.50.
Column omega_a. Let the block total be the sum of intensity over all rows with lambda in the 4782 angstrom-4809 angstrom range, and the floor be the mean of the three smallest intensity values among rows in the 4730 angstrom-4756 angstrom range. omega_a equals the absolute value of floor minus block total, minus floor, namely 48.3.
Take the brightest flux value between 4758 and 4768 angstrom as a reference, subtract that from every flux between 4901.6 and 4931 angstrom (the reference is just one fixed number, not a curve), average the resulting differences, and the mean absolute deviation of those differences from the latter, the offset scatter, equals 0.18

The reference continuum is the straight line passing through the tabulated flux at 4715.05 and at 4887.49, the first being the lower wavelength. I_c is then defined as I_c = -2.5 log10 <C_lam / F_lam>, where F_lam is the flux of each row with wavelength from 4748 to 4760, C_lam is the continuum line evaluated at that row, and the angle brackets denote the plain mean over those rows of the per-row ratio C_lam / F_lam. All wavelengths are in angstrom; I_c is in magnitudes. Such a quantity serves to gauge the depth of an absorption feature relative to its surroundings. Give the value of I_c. -0.105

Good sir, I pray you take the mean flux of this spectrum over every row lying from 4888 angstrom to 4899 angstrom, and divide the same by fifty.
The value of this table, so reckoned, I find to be 0.0424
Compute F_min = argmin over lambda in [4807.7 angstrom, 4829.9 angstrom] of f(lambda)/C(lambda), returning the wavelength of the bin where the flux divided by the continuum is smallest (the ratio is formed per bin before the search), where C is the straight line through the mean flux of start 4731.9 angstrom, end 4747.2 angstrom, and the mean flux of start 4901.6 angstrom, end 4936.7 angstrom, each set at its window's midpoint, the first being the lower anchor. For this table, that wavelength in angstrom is 4814.89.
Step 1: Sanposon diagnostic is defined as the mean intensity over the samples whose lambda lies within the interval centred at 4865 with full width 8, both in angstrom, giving 2.02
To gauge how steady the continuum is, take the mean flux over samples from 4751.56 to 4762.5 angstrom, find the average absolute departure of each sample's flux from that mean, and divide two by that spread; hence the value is 23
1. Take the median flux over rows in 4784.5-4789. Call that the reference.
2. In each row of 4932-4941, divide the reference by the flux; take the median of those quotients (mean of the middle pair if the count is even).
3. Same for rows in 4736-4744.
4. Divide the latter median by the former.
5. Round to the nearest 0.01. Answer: 0.91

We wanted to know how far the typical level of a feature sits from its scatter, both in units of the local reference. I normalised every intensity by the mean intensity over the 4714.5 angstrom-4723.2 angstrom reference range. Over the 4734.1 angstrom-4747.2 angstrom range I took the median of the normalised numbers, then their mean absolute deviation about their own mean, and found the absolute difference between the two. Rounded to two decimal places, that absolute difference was 0.97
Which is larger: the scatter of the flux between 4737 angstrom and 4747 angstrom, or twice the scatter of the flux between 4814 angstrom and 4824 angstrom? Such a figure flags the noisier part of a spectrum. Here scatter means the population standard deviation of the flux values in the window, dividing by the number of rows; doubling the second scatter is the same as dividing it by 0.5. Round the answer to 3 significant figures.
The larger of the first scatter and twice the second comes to 0.196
